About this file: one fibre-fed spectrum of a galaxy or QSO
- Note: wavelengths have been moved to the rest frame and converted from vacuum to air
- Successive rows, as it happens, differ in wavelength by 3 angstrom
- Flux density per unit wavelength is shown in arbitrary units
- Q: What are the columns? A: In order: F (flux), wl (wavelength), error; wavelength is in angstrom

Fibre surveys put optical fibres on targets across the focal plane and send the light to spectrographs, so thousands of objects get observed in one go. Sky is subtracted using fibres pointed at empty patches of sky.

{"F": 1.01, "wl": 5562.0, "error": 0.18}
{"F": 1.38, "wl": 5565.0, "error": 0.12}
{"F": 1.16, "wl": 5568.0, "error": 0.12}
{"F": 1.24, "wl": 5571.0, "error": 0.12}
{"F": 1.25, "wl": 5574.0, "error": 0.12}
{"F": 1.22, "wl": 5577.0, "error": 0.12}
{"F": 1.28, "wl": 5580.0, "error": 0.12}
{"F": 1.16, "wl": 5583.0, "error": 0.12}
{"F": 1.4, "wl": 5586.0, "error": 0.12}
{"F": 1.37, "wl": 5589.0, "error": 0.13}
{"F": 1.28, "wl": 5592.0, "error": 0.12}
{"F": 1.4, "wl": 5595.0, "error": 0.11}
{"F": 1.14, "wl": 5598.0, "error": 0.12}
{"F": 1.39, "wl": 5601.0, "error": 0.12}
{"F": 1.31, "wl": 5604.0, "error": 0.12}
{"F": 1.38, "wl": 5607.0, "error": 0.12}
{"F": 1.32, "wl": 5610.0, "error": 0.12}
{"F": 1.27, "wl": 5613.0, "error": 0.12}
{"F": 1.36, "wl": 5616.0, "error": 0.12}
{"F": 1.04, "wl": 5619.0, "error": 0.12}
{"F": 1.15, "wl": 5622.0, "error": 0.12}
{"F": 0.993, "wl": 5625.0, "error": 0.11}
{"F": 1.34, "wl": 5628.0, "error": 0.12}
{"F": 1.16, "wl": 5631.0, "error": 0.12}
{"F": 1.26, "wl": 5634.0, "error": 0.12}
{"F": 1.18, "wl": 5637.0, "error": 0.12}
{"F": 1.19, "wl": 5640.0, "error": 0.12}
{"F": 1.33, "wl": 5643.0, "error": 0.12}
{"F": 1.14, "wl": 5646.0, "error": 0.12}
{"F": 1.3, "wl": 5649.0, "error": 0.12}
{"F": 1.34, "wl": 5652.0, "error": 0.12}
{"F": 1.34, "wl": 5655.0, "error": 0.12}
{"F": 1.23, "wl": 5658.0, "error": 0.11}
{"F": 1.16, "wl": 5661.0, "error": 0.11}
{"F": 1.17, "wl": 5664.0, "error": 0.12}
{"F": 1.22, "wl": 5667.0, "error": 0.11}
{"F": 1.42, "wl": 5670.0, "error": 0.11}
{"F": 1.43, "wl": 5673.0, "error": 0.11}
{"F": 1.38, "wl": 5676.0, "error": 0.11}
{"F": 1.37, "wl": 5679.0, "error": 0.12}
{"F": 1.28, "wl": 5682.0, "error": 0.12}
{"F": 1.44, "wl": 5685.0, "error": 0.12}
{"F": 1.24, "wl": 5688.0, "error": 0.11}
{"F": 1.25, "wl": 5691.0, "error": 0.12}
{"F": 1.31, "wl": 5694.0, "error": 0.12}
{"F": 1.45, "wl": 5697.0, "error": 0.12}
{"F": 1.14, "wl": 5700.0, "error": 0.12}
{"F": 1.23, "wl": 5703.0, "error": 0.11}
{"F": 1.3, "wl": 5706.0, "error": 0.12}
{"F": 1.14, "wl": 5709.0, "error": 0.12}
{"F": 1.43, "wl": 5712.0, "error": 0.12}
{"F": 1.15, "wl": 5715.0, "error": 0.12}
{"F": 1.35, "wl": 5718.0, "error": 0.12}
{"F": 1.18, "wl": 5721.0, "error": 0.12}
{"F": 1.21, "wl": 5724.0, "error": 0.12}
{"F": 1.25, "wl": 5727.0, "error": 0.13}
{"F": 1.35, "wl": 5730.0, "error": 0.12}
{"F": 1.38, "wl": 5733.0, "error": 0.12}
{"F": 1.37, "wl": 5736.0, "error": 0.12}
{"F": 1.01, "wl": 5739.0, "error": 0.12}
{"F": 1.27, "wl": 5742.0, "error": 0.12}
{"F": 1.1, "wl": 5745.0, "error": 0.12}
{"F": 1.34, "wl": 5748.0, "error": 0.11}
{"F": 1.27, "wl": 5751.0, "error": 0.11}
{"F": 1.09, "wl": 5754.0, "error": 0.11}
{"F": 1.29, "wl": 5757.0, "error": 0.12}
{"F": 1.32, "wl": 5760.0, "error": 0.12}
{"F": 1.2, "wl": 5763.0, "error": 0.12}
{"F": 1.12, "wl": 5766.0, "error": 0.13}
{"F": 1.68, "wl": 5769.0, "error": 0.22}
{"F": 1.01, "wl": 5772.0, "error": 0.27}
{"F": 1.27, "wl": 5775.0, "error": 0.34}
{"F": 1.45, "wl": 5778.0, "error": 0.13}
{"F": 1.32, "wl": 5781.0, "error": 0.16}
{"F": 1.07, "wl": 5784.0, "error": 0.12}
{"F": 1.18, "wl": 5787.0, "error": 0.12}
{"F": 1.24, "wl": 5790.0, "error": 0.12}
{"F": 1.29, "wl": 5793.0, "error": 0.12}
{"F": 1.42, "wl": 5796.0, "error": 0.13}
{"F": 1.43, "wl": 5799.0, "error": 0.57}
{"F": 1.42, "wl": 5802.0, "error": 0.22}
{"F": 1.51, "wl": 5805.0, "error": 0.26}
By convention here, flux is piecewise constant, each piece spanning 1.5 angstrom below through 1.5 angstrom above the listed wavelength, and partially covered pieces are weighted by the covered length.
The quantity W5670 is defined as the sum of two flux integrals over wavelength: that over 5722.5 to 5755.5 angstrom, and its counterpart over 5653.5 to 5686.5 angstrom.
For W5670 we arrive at 84.2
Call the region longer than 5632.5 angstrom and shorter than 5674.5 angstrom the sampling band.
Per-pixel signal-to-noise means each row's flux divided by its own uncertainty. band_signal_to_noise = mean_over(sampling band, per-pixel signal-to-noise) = 10.9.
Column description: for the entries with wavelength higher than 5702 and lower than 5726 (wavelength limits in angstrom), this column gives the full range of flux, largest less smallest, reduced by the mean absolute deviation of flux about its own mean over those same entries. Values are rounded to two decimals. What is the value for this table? 0.21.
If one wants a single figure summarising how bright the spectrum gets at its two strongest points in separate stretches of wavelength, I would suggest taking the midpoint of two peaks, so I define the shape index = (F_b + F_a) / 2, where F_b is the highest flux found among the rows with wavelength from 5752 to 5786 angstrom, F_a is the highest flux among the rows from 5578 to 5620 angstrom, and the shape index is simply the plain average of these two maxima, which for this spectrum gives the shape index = 1.54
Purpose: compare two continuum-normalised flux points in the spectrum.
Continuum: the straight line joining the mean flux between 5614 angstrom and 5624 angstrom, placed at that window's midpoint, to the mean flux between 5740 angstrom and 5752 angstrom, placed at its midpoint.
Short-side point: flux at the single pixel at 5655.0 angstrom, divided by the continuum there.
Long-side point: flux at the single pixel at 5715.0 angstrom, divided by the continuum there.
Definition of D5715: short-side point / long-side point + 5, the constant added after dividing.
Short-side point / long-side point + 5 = 6.19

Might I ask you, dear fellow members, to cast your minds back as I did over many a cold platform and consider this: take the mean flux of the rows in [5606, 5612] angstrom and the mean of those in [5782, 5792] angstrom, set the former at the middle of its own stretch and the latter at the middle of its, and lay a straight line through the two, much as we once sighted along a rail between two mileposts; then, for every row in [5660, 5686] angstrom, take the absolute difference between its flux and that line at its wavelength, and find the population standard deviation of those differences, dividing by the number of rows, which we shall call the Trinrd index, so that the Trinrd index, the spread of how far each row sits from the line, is 0.046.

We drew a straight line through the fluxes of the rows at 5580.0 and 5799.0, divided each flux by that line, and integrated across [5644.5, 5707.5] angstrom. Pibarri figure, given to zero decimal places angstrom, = 61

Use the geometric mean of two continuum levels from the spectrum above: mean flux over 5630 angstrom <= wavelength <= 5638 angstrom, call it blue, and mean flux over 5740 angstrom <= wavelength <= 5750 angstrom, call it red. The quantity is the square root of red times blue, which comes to 1.22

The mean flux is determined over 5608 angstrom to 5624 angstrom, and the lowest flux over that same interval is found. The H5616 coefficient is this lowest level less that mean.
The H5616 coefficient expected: -0.19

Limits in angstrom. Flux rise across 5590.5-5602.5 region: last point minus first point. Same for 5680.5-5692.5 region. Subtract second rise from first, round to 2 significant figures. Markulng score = 0.14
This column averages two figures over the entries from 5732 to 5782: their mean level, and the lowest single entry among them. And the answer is 1.14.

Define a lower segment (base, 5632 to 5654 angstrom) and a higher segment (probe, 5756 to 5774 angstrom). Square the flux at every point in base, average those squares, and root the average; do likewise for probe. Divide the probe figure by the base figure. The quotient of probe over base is 1.03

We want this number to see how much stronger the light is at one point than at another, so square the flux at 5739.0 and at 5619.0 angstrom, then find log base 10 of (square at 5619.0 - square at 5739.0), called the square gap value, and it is -1.2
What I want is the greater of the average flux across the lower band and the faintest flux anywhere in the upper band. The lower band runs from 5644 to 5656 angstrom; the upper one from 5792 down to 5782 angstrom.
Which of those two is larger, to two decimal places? 1.28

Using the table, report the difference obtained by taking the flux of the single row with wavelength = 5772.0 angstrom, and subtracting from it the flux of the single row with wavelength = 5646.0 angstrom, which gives -0.13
